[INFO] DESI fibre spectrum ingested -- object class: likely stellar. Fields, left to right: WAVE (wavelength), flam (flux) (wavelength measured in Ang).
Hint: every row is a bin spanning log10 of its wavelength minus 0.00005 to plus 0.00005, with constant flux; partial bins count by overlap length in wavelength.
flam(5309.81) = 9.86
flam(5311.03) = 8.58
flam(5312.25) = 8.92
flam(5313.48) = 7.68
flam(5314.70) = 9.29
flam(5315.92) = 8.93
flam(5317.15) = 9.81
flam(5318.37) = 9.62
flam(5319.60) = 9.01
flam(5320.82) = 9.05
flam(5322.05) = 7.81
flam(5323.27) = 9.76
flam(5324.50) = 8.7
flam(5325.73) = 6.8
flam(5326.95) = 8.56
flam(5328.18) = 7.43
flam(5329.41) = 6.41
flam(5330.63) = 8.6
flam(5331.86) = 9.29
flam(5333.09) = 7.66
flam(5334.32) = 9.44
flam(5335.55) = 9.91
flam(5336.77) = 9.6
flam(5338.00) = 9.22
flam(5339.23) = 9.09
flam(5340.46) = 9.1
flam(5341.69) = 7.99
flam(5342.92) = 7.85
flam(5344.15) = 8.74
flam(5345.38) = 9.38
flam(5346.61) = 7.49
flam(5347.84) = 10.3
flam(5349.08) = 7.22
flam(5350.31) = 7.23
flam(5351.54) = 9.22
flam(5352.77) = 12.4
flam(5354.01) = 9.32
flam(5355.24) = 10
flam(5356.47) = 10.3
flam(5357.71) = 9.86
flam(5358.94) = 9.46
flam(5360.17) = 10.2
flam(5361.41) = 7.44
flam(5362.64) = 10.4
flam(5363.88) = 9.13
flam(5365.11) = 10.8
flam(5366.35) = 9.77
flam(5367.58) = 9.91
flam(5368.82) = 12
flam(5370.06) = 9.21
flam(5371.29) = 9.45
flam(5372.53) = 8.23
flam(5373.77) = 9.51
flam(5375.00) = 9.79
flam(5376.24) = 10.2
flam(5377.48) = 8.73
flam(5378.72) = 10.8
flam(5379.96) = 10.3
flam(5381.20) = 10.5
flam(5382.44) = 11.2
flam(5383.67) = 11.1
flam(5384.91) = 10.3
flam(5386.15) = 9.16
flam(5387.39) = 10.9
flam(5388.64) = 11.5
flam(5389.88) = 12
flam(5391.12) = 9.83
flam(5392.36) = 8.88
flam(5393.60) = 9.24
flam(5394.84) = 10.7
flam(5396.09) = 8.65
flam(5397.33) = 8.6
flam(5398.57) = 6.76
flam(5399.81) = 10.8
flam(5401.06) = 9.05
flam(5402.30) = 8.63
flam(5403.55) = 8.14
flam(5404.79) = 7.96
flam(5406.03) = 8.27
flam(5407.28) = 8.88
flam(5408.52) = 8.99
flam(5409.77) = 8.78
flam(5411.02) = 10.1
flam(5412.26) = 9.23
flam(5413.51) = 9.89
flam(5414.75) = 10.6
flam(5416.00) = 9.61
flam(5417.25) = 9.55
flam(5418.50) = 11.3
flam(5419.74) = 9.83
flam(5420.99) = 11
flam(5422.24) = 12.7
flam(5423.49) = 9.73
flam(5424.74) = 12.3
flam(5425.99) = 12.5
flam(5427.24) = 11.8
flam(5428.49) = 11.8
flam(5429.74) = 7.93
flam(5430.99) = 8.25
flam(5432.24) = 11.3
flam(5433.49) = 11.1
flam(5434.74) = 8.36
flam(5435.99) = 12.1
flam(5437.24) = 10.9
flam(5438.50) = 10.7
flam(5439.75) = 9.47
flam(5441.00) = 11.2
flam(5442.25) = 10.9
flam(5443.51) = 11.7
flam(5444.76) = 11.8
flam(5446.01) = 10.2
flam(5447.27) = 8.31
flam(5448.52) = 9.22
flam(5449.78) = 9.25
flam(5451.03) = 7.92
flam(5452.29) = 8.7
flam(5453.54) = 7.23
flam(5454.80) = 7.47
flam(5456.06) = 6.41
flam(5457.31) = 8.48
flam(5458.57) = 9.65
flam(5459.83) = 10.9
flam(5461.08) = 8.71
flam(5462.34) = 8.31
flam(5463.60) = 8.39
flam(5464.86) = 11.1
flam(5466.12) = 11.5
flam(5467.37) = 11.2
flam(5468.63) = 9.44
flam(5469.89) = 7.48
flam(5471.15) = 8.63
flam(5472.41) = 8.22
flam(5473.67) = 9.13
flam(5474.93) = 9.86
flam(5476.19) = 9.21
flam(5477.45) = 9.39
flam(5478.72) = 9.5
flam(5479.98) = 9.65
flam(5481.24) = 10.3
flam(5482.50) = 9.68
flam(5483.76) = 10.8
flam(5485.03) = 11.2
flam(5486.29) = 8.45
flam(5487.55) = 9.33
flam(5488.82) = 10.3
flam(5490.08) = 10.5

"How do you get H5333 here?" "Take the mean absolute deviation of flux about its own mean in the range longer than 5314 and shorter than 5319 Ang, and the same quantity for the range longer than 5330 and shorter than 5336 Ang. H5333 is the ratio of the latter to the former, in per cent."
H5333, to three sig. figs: 225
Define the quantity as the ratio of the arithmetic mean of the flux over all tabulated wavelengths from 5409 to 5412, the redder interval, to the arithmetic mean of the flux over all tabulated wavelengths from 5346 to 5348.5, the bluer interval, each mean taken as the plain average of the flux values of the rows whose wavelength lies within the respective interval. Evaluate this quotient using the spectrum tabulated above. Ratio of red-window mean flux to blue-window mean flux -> 1.06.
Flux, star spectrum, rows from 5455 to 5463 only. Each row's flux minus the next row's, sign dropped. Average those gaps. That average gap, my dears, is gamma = 1.4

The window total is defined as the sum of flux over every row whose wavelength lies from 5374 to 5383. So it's 71.5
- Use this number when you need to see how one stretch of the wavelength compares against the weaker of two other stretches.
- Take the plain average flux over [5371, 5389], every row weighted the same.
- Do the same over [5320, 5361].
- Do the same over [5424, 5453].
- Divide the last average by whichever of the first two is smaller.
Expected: 1.16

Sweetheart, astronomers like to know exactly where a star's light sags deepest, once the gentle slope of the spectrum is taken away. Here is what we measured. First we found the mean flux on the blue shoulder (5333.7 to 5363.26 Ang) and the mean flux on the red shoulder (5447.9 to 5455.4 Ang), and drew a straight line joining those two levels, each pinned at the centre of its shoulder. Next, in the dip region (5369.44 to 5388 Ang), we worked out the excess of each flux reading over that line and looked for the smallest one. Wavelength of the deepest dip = 5372.53 Ang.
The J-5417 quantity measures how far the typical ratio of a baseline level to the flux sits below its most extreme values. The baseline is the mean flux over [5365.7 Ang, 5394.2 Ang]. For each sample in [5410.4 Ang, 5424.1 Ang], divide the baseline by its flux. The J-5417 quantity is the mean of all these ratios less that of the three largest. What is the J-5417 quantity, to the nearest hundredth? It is -0.08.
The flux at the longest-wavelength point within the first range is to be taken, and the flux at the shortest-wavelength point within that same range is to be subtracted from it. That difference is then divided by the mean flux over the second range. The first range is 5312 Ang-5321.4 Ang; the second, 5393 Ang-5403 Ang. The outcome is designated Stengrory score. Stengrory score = 0.01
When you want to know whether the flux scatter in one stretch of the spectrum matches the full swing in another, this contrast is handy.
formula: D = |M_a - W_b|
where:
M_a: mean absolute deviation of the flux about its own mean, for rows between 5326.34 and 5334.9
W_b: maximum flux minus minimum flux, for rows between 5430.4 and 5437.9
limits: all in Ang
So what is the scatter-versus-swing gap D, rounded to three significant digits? 2.97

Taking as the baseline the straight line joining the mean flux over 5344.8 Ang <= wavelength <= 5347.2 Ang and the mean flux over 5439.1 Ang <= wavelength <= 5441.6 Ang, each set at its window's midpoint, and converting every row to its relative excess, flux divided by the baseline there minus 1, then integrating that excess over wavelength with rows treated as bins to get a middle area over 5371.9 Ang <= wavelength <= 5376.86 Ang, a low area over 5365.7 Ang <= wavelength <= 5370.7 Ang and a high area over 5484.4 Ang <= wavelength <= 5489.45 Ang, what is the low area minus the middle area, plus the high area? -0.14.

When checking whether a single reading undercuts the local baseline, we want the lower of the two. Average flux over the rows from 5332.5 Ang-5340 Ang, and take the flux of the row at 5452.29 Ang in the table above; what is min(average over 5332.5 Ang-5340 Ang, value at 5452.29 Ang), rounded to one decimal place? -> 8.7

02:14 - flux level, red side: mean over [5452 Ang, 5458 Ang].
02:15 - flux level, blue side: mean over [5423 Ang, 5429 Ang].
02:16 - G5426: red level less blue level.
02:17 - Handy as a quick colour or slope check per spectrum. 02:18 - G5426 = -4.0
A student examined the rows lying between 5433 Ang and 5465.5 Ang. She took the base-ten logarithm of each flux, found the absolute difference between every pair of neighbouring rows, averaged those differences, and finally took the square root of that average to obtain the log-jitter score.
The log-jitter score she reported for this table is 0.241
